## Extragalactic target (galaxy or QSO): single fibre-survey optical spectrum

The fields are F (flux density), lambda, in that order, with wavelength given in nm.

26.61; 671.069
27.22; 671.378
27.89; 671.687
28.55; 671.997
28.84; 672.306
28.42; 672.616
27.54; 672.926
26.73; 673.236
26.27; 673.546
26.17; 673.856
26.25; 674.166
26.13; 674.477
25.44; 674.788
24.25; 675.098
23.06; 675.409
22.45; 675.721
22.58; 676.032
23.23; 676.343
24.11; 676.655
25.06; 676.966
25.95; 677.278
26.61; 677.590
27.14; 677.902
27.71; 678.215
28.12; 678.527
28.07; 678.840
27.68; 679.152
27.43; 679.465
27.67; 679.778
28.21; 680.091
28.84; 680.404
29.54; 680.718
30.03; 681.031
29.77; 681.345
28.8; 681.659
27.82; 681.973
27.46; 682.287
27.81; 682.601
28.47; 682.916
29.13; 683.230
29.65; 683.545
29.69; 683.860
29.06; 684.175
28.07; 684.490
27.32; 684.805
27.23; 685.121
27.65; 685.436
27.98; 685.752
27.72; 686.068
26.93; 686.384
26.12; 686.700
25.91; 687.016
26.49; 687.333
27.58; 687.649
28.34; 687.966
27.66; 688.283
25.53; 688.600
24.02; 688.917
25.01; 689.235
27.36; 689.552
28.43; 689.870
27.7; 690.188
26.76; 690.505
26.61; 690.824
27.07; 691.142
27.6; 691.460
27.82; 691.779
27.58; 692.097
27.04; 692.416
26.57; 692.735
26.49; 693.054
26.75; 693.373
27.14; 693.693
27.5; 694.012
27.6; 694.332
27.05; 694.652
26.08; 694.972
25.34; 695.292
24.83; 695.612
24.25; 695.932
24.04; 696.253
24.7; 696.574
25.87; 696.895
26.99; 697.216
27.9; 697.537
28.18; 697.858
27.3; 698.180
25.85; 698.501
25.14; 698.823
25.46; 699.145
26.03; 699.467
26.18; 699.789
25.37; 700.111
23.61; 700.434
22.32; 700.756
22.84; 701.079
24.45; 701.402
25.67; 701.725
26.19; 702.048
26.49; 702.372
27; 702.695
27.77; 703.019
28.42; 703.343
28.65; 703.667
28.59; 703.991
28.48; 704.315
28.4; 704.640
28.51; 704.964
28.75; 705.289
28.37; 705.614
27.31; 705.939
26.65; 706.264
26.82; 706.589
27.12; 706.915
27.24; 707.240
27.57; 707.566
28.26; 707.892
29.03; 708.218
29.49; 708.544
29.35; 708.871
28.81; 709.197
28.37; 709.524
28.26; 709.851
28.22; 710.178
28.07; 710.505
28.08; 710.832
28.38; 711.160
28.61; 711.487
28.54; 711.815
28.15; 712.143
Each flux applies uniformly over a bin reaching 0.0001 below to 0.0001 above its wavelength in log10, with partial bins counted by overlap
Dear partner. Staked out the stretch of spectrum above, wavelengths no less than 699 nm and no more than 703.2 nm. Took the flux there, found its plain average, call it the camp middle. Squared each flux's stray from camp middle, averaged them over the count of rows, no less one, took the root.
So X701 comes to 1.5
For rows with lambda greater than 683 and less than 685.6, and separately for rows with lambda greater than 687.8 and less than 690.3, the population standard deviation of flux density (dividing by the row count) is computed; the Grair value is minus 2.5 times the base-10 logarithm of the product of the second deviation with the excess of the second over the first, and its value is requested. 0.1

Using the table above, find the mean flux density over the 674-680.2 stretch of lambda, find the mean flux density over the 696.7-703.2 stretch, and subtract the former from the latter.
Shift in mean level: 0.0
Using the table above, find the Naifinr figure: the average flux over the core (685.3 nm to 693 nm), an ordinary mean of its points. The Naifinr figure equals 27.0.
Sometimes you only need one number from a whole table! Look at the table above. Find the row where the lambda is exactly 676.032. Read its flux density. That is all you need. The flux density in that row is 22.58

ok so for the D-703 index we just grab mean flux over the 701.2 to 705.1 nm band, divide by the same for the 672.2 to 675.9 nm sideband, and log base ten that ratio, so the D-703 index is 0.023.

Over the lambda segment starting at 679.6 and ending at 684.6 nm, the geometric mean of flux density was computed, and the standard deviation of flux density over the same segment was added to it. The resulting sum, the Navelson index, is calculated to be 29.6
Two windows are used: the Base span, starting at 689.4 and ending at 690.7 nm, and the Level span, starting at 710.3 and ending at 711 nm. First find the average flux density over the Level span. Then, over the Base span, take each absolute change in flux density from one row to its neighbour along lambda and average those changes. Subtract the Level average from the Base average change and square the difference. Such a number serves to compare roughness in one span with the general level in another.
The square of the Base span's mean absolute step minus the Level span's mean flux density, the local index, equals 738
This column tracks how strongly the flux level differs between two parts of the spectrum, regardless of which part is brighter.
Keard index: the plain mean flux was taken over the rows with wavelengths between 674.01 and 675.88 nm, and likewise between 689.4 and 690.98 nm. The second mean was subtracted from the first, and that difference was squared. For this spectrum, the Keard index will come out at 7.7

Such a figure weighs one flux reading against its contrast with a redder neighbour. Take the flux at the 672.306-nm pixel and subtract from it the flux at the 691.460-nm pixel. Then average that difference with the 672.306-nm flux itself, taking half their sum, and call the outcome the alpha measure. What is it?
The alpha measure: 15.0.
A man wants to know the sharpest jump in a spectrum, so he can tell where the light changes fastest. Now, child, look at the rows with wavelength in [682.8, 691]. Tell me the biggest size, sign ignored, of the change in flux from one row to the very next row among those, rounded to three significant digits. 2.35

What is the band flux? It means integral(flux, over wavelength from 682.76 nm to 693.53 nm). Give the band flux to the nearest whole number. 294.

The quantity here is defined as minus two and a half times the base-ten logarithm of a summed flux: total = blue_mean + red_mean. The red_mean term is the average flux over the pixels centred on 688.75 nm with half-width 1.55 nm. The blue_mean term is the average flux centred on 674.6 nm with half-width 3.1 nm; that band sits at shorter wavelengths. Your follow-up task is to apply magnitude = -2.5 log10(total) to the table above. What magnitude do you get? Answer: -4.302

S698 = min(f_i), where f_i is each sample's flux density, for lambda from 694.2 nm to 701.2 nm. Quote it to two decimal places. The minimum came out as 22.32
